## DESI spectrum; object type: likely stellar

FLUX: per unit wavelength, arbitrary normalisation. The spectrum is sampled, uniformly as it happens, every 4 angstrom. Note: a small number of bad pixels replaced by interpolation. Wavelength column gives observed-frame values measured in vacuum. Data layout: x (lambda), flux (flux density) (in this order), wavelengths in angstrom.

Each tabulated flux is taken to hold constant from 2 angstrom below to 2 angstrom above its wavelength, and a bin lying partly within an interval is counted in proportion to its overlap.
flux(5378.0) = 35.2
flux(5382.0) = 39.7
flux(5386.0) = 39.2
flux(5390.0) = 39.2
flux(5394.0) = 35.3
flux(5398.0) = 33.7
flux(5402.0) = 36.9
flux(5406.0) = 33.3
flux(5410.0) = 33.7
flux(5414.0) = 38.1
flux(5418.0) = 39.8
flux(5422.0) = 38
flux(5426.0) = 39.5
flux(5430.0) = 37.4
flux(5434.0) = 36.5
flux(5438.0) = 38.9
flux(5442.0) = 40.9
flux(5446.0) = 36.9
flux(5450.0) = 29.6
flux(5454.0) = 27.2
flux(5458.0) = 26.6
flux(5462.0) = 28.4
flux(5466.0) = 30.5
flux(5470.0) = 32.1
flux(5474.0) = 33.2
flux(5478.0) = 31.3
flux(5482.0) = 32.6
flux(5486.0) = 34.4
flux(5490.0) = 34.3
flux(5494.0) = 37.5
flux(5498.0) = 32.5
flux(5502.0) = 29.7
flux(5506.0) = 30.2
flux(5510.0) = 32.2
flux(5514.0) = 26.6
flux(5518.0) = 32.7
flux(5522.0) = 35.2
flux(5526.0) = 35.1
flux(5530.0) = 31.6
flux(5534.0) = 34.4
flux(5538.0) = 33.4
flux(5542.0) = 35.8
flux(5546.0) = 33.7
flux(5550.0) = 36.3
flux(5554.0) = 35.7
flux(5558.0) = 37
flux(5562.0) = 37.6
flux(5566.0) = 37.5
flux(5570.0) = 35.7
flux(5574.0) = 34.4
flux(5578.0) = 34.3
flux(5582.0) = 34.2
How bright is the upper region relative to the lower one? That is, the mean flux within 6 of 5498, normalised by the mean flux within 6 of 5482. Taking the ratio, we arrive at 1.01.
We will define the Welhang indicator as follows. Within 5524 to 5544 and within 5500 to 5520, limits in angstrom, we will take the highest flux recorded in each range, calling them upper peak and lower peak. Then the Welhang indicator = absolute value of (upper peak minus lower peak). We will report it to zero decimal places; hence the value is 3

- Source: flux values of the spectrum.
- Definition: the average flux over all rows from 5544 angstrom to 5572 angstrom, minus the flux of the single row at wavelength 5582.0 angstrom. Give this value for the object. 2.0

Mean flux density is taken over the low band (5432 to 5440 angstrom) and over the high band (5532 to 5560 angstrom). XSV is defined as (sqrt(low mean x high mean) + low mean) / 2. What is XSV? 37.1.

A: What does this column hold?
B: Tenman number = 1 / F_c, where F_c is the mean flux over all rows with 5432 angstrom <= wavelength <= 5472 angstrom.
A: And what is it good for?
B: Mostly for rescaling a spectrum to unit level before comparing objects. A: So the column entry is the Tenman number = 0.031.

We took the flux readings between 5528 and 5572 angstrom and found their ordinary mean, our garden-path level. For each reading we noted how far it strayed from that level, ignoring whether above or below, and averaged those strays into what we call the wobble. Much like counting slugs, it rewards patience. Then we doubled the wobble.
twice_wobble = 3.0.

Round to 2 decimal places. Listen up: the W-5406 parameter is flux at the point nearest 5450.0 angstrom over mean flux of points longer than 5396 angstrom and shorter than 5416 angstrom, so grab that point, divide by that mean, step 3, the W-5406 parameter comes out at 0.84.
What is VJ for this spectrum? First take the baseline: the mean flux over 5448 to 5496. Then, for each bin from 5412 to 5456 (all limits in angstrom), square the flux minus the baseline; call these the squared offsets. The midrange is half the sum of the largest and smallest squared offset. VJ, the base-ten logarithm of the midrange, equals 1.66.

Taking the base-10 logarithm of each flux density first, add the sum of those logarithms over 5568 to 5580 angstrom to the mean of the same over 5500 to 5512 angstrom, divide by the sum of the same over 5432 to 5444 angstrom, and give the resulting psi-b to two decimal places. 1.28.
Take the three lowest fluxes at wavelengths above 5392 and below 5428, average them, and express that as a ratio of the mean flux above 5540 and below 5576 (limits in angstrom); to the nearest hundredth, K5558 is 0.93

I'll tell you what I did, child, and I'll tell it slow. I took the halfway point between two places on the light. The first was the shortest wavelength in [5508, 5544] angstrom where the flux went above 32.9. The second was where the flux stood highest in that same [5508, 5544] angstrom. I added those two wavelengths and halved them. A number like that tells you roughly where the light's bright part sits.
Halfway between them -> 5532 angstrom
